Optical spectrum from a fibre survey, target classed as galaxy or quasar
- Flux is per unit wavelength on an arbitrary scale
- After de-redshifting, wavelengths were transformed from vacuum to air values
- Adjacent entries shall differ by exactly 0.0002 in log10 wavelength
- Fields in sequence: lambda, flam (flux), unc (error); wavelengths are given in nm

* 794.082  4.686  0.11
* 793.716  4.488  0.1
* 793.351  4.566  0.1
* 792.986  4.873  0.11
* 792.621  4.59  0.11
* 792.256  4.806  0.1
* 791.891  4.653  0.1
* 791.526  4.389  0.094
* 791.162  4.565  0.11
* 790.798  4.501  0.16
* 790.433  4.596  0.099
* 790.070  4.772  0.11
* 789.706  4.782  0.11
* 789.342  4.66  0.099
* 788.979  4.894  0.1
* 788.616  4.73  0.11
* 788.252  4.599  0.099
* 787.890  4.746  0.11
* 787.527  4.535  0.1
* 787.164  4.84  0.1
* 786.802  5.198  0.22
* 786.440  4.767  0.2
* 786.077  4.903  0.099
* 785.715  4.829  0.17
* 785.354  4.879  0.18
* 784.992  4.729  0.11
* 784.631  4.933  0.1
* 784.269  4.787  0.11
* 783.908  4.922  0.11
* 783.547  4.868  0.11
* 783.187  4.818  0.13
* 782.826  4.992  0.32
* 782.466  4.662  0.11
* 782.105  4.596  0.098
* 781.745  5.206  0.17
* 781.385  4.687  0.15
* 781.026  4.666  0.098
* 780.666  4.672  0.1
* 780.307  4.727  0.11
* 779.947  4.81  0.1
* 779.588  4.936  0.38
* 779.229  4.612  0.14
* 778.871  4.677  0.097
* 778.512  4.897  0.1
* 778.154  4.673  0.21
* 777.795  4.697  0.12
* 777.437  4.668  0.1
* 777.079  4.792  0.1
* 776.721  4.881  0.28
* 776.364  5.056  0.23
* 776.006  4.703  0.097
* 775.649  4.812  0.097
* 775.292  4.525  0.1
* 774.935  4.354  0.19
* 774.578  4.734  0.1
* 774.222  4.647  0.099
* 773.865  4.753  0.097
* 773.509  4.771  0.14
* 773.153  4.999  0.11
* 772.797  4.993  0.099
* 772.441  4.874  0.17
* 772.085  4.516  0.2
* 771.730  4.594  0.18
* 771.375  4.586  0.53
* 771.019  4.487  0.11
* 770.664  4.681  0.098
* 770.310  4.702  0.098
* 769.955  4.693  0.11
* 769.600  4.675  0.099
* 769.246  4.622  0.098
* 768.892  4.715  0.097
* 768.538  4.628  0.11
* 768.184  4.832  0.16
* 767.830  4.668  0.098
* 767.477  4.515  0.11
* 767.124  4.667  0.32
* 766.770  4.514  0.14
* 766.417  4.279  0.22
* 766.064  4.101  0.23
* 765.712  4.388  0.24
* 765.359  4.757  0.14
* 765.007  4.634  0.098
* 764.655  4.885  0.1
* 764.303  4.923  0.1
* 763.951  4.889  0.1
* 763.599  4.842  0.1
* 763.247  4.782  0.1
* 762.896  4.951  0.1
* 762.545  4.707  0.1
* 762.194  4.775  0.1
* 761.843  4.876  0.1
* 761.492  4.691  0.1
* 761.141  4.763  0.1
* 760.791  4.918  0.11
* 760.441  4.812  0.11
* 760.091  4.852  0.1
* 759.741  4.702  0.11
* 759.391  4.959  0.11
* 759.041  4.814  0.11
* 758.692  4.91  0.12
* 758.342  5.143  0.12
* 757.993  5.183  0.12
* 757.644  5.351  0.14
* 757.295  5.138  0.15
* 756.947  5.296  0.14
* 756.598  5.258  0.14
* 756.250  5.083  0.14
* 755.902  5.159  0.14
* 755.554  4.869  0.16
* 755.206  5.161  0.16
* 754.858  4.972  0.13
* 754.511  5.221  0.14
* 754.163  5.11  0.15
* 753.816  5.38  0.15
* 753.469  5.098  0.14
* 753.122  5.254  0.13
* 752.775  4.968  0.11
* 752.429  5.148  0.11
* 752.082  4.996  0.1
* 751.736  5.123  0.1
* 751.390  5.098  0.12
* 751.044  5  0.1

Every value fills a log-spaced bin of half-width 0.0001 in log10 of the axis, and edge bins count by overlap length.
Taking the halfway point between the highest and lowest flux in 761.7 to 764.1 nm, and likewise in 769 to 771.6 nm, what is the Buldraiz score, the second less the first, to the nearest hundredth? -0.23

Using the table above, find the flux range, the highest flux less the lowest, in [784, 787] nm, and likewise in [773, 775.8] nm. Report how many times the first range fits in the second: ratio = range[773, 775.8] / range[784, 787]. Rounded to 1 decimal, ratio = 1.4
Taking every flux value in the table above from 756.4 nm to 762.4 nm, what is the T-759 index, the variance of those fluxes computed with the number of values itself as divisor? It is 0.044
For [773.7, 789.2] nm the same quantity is 0.027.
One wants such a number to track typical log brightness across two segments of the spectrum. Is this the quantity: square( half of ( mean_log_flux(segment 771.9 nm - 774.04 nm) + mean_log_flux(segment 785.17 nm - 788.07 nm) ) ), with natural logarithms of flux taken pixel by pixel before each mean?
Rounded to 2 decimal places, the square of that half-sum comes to 2.48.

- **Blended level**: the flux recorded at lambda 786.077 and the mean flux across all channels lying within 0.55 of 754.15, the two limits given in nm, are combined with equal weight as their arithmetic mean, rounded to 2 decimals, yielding 5.07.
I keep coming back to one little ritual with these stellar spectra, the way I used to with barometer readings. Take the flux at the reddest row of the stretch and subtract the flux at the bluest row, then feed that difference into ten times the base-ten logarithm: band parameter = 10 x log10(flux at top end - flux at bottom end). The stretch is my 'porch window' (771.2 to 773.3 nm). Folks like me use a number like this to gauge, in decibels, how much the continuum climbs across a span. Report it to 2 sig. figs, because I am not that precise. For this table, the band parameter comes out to -3.8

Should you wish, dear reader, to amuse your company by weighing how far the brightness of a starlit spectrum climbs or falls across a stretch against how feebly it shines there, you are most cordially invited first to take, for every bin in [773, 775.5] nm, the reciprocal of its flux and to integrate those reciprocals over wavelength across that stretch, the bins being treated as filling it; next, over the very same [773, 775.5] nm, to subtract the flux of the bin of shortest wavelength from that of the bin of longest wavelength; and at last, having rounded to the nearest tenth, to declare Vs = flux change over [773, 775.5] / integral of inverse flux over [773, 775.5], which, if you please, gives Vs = -0.9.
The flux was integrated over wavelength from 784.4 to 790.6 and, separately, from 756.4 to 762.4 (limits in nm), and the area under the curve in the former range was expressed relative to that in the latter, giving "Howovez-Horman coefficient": 1.00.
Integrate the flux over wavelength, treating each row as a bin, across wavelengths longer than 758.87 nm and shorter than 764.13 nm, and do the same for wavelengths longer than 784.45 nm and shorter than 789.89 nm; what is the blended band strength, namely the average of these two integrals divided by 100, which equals 0.257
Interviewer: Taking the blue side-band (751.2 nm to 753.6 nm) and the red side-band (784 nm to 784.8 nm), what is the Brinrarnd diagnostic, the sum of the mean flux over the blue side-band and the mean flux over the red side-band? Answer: 9.96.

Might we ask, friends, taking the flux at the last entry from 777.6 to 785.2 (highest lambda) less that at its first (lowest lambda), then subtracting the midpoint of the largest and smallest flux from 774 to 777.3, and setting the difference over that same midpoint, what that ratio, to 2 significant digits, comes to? -0.99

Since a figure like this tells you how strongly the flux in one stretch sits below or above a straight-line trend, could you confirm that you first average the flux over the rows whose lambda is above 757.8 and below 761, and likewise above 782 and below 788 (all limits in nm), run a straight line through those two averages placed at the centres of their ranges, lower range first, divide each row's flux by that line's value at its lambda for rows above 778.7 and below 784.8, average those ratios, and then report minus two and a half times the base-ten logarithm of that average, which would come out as 0.01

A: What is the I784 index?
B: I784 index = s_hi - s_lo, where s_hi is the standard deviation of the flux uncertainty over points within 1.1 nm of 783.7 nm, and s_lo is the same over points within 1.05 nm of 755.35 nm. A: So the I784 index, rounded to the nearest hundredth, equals 0.07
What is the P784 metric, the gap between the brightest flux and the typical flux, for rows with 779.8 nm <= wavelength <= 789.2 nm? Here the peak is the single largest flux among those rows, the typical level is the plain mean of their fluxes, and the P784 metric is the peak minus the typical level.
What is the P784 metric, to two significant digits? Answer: 0.40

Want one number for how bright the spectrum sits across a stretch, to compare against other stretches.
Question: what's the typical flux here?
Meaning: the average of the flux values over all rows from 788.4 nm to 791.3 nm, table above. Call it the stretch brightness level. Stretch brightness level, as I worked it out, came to 4.69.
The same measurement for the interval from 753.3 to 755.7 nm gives 5.12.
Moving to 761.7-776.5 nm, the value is 4.69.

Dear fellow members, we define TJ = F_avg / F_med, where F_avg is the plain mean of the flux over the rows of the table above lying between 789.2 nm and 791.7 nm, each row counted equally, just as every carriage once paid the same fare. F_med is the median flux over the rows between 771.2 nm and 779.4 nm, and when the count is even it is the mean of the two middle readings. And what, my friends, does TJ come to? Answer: 0.98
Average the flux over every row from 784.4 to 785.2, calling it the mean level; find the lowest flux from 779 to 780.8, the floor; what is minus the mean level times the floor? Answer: -22.3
